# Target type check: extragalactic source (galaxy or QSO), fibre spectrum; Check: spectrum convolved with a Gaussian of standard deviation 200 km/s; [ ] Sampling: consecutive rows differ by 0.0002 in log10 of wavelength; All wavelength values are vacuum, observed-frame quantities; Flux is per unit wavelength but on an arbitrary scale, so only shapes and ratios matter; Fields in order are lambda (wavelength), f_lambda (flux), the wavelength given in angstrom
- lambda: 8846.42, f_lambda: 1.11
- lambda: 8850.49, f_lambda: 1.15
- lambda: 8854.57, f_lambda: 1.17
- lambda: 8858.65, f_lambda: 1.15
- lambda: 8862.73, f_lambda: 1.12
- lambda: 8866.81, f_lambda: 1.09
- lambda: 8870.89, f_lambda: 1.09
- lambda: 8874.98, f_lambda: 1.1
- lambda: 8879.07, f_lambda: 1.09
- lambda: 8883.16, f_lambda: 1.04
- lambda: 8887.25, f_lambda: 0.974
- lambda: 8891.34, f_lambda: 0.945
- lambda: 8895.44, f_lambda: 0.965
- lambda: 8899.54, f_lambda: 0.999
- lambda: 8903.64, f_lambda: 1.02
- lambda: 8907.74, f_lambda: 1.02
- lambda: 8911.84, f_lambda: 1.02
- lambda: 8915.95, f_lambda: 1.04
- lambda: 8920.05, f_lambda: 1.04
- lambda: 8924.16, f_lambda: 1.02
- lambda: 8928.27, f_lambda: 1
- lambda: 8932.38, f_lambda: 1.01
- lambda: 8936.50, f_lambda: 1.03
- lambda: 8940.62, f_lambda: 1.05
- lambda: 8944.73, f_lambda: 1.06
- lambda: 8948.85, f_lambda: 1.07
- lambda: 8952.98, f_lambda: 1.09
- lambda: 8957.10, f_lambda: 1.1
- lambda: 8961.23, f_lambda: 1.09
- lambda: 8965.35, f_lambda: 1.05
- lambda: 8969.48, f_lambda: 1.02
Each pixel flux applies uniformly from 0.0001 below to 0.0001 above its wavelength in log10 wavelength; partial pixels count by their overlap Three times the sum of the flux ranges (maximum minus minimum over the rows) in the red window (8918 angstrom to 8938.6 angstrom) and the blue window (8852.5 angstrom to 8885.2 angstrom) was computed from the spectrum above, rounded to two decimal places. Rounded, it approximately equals 0.51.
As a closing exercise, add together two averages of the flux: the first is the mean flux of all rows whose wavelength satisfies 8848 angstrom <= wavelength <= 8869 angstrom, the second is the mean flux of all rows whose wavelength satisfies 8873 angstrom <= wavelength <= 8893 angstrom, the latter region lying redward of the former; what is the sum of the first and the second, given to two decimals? 2.17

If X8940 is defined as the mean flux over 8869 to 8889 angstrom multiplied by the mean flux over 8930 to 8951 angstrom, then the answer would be 1.11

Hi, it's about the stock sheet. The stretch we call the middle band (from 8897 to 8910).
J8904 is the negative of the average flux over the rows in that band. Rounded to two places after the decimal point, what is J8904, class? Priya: -1.01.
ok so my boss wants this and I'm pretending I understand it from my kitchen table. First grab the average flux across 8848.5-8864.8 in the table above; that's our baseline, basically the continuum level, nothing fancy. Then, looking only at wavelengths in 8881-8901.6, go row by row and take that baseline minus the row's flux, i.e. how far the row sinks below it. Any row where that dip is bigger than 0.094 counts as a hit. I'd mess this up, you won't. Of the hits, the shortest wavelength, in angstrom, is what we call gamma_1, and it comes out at 8883.16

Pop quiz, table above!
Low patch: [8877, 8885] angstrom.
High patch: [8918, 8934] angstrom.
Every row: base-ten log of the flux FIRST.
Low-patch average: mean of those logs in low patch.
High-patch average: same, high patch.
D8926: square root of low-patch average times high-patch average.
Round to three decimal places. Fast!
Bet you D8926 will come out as 0.014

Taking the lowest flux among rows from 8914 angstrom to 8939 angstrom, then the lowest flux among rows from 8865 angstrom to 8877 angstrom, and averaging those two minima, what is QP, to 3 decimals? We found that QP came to 1.045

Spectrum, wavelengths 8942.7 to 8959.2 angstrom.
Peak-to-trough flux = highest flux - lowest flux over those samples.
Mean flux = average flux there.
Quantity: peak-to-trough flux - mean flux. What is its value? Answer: -1.040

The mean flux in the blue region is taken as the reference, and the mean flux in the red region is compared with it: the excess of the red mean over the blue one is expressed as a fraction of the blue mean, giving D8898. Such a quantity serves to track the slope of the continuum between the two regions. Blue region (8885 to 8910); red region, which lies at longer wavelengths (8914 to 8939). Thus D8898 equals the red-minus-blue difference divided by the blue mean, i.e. 0.04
